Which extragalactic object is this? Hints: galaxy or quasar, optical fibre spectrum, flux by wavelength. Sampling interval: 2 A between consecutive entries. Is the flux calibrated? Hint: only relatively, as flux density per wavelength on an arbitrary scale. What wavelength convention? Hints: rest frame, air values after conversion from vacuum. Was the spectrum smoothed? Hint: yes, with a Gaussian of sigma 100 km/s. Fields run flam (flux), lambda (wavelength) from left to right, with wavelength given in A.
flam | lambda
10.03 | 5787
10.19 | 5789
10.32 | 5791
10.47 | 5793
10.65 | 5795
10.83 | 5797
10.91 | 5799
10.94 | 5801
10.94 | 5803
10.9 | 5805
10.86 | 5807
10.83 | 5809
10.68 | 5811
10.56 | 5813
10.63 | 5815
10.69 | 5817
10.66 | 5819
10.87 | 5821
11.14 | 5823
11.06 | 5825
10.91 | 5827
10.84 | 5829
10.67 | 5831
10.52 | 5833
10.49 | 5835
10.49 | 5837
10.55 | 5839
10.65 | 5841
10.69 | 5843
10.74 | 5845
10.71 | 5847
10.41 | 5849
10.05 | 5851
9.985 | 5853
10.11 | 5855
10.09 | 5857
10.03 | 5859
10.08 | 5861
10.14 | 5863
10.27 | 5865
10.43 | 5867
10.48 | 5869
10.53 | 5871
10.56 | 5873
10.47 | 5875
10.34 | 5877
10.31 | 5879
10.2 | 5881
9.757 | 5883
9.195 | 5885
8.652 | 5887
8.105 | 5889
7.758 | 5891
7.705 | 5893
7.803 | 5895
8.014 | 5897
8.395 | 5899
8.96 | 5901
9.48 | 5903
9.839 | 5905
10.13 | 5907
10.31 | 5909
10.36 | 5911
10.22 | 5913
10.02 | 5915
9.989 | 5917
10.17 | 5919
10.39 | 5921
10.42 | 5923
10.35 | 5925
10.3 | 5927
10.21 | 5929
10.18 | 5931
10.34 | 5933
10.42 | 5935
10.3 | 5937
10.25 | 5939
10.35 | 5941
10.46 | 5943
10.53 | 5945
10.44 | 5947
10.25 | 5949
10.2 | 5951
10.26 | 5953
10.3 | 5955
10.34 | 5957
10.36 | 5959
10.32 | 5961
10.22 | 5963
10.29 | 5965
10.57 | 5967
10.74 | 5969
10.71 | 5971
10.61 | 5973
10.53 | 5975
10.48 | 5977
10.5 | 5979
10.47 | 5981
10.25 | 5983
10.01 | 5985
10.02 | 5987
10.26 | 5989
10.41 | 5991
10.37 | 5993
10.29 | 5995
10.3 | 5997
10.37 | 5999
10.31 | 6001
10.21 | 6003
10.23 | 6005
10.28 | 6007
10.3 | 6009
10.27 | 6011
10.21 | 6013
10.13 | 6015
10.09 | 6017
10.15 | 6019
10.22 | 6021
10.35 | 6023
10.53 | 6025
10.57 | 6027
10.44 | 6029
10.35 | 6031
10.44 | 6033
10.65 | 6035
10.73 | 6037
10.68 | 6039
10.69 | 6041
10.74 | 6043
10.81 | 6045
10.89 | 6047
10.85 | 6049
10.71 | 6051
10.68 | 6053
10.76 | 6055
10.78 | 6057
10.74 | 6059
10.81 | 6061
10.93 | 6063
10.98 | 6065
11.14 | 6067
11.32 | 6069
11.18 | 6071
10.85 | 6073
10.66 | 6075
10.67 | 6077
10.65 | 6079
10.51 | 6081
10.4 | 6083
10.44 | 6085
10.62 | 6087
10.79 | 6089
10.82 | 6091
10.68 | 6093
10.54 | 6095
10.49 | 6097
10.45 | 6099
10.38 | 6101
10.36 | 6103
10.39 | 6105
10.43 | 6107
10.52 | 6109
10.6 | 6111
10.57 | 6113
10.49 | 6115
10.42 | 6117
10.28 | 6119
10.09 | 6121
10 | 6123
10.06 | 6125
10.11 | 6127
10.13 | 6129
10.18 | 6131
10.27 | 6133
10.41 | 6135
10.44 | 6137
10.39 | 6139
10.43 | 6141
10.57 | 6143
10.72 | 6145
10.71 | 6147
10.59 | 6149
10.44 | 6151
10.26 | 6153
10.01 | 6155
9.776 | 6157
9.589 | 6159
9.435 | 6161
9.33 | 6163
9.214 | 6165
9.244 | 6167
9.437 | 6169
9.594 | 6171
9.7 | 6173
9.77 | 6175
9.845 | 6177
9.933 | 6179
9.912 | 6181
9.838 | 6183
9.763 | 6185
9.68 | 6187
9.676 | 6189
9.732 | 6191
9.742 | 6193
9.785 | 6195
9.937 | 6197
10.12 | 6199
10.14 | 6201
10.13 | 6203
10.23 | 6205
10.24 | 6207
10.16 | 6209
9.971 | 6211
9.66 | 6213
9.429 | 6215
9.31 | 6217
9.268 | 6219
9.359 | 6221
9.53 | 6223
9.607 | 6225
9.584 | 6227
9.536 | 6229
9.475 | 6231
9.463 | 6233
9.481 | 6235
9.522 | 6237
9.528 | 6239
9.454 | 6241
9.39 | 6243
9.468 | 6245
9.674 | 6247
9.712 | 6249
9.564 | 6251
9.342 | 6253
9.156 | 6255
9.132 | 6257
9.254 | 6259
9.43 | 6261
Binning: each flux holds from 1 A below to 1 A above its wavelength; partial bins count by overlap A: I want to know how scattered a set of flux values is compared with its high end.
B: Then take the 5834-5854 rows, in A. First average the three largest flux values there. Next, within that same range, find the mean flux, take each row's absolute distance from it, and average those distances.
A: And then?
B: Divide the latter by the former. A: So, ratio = 0.018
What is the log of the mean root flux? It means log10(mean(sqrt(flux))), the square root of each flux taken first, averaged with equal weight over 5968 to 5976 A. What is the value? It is 0.5136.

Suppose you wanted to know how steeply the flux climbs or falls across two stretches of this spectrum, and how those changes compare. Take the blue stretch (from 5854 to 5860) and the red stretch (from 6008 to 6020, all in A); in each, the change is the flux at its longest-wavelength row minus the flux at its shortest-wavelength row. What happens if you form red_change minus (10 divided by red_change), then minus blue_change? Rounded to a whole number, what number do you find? 67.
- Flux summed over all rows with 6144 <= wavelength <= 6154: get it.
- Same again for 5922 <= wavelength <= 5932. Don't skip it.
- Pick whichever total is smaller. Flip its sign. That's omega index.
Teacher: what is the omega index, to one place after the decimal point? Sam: -51.5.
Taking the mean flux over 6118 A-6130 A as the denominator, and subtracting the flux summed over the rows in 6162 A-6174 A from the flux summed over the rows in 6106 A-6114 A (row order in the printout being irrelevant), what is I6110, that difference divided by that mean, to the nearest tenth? -1.4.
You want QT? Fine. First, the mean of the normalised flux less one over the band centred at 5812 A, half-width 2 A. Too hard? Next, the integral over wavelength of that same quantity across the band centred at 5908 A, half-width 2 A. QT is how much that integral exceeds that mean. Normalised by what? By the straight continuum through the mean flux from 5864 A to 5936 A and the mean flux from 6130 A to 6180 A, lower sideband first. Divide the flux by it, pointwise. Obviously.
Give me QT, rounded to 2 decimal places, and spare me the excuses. 0.09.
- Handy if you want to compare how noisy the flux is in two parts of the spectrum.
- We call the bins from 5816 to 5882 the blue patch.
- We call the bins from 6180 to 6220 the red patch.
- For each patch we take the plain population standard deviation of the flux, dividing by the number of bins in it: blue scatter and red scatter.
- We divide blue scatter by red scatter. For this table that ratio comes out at 1.1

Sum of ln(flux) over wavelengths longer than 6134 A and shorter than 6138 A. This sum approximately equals 4.7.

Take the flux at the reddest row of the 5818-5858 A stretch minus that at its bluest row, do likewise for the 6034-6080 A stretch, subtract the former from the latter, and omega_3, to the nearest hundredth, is 0.57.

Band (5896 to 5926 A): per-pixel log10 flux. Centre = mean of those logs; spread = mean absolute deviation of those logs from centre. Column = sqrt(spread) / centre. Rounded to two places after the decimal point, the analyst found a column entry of 0.17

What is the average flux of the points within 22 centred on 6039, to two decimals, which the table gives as 10.66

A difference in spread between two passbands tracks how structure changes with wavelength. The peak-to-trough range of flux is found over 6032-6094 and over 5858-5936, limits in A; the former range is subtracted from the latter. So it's 1.9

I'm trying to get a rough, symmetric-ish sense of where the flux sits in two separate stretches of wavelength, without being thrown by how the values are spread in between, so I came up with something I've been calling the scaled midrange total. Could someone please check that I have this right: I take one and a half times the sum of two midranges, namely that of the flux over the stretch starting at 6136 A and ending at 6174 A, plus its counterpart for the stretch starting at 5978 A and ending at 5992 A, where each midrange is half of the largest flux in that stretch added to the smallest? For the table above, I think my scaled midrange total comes 30.3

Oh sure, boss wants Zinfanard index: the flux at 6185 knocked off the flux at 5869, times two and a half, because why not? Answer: 1.8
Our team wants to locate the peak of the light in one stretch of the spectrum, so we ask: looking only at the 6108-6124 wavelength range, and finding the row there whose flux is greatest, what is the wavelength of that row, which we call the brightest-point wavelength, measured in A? 6111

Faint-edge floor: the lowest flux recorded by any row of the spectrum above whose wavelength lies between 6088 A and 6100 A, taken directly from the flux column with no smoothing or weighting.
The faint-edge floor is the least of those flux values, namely 10.45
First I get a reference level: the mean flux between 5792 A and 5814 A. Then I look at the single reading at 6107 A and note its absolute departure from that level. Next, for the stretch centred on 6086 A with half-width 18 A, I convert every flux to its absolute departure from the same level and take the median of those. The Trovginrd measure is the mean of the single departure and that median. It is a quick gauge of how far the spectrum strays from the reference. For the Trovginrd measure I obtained 0.30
